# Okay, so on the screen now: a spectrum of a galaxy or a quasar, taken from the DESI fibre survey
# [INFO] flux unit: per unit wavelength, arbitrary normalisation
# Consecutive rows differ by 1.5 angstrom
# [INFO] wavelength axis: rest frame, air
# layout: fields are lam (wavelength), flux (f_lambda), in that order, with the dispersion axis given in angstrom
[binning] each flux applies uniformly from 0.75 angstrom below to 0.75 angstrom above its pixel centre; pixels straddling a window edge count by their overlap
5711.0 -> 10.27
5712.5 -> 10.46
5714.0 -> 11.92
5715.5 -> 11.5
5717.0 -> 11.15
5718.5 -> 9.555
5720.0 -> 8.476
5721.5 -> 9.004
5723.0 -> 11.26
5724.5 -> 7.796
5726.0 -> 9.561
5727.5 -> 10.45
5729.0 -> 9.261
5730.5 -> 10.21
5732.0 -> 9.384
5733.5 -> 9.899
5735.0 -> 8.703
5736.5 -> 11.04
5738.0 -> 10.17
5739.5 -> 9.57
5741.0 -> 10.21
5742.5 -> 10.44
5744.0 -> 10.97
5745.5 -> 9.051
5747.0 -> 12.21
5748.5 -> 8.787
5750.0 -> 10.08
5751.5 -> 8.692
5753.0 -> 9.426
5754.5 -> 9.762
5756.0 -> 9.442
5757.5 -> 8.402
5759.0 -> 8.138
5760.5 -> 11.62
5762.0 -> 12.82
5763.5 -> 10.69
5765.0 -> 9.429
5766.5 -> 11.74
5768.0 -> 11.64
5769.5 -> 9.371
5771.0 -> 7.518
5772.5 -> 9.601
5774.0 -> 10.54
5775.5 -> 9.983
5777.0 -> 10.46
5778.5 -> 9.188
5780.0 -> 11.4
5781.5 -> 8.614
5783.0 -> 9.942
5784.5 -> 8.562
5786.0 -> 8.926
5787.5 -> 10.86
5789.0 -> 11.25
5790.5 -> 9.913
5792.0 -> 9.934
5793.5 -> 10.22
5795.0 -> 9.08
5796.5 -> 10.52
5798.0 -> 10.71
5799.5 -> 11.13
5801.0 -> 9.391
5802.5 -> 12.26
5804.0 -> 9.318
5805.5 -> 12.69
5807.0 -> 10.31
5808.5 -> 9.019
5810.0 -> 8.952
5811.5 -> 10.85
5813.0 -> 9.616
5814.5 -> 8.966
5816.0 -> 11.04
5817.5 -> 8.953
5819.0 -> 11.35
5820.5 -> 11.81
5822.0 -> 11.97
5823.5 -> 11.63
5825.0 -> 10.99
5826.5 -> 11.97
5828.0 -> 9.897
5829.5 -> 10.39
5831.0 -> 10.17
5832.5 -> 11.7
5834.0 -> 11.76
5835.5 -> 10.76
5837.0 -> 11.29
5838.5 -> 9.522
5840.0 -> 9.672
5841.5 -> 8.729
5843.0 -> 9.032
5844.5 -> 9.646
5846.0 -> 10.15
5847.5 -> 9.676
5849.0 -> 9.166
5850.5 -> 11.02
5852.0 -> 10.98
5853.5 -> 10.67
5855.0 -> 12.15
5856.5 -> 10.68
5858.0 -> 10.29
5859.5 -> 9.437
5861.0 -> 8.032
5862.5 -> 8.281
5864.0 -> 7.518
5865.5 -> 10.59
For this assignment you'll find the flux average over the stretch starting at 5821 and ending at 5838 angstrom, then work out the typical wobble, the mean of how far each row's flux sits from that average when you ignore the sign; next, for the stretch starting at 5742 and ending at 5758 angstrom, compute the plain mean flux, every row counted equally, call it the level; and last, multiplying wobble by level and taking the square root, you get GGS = 2.49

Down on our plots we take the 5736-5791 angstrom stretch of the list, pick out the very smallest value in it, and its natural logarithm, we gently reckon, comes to 2.02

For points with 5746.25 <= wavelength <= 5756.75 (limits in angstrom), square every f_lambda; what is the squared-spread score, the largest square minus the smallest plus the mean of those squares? 170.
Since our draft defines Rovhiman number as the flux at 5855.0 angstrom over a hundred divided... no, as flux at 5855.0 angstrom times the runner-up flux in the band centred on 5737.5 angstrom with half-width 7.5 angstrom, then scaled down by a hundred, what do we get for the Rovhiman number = 1.33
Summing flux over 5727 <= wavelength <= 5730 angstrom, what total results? 20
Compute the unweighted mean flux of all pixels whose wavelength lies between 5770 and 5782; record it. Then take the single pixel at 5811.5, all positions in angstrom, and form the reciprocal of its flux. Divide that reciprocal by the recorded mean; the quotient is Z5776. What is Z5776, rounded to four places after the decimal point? 0.0095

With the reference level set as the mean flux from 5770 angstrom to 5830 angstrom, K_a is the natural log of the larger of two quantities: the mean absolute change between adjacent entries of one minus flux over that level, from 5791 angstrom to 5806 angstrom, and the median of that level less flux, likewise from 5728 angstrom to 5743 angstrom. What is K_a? -1.6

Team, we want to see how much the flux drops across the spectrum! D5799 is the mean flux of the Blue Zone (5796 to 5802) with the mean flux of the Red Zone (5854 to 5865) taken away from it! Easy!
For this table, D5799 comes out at 1.0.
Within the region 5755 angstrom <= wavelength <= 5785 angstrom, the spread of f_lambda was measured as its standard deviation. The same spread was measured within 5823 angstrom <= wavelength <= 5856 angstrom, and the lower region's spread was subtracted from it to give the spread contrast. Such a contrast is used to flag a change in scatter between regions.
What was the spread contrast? -0.4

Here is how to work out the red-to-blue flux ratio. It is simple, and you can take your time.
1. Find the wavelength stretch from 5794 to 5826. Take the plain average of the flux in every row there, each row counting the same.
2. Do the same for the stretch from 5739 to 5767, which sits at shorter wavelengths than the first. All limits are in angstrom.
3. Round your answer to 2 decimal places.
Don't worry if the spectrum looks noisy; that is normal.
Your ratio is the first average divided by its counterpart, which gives 1.04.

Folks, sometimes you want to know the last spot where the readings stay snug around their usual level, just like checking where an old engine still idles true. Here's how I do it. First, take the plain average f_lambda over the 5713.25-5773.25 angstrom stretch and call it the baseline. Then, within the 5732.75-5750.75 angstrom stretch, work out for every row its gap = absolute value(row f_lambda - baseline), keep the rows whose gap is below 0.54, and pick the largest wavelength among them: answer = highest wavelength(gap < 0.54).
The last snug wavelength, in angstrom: 5750.0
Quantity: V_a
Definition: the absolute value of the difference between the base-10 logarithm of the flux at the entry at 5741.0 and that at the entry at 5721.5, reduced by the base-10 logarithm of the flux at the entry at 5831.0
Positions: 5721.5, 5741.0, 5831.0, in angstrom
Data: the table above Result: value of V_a -0.95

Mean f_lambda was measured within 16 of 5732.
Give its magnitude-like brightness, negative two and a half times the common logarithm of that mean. -2.492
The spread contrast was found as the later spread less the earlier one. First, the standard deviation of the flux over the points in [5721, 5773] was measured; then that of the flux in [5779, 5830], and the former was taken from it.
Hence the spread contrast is -0.08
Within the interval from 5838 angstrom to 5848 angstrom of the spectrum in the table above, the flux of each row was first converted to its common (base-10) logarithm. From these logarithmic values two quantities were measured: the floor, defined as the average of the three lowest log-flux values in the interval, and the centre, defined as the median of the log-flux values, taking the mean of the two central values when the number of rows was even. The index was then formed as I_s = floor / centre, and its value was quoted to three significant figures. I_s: 0.974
